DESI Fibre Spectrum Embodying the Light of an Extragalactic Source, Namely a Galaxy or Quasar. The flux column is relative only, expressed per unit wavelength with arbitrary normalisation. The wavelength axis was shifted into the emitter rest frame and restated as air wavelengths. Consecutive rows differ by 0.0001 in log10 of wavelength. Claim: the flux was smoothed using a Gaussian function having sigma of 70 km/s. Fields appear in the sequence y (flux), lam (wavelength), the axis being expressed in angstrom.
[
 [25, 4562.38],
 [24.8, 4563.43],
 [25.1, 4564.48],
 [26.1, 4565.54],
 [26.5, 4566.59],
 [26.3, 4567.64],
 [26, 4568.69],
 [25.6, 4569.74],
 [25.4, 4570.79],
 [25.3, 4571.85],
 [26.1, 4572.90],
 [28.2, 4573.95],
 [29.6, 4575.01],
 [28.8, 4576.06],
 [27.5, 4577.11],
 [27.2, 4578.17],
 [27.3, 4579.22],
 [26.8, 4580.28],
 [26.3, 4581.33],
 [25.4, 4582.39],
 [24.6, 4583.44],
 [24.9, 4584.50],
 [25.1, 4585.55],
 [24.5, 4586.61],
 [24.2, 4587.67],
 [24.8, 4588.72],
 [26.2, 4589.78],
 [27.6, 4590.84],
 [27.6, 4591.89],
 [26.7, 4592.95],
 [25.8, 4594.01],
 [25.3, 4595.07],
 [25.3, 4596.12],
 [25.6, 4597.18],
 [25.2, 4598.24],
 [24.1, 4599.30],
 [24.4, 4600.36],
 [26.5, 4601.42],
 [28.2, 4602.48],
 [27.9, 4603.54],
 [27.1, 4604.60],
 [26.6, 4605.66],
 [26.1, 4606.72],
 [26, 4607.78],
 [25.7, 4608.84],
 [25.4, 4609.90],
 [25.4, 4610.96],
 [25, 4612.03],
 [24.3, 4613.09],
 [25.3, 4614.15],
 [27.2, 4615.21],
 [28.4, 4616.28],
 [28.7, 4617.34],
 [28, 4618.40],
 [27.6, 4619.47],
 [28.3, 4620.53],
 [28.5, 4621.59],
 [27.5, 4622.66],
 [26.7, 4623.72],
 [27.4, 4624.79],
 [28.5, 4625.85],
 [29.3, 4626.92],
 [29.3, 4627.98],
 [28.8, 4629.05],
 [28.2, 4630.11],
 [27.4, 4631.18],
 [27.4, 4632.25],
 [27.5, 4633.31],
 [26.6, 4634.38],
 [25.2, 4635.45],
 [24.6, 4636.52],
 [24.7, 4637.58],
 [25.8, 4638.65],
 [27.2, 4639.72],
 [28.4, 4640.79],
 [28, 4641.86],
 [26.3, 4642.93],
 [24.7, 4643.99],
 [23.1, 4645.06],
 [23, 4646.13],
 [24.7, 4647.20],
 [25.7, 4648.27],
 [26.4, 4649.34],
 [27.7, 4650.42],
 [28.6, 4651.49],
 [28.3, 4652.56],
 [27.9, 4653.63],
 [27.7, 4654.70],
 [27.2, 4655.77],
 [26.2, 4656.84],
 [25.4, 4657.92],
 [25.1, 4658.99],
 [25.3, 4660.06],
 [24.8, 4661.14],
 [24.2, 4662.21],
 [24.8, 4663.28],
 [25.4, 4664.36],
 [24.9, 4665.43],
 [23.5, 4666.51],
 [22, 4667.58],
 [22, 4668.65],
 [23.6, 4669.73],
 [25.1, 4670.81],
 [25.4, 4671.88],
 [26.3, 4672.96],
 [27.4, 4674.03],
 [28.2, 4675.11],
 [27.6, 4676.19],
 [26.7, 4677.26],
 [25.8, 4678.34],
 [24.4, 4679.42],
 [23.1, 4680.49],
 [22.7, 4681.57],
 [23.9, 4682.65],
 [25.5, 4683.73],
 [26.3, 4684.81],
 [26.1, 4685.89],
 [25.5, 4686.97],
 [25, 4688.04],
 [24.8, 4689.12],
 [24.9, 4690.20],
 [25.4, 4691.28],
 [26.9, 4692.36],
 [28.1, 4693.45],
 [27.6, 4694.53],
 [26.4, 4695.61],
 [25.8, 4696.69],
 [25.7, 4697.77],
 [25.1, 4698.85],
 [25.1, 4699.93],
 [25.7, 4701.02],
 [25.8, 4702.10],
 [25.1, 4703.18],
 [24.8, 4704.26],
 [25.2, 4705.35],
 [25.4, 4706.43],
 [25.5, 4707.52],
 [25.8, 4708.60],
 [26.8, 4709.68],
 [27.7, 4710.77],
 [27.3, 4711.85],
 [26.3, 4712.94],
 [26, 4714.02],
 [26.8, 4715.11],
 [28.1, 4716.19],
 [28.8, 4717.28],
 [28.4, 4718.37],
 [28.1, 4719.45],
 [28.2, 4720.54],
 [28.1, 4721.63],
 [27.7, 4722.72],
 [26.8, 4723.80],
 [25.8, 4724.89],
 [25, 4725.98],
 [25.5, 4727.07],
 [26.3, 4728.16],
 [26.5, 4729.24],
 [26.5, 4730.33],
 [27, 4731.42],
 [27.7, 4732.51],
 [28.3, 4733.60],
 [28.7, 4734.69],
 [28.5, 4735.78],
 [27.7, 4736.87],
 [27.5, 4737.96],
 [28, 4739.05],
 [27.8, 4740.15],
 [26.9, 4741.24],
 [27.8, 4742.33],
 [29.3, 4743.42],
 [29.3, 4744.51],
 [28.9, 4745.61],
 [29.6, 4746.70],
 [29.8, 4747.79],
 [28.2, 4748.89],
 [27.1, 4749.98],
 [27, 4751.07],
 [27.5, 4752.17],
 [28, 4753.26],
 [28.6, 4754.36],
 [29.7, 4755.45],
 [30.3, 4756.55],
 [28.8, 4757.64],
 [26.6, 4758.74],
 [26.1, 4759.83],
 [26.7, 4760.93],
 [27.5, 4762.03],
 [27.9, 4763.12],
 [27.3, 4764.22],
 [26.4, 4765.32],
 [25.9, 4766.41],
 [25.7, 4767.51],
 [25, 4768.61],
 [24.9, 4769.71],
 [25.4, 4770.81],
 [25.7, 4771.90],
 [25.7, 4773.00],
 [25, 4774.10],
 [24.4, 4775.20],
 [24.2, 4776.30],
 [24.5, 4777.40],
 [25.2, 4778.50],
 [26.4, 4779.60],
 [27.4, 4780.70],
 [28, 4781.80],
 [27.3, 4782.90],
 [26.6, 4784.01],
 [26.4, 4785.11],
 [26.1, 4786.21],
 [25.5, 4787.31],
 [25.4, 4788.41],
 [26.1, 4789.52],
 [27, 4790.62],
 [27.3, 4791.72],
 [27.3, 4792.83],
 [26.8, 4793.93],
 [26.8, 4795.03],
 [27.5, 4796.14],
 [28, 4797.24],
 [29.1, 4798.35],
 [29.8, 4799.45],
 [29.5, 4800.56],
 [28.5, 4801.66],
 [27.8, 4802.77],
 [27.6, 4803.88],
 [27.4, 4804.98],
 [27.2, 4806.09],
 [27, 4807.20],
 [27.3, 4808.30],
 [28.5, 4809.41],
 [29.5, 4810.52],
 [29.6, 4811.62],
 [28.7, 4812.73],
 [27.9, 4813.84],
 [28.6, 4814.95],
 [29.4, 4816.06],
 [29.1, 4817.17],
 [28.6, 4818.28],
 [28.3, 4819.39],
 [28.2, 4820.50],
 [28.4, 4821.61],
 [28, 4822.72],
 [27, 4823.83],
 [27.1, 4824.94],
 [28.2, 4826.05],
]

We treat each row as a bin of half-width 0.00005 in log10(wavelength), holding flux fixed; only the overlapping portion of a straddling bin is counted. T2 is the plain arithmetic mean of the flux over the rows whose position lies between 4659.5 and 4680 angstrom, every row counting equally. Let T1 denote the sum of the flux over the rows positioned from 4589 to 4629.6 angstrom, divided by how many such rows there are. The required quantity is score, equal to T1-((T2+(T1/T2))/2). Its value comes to 13.7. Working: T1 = 26.8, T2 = 25.1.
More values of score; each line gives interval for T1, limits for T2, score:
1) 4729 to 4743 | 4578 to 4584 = 13.9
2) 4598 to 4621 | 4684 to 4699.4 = 12.9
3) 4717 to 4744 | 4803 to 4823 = 12.8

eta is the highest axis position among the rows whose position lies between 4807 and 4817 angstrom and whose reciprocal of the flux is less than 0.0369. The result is 4816.06 angstrom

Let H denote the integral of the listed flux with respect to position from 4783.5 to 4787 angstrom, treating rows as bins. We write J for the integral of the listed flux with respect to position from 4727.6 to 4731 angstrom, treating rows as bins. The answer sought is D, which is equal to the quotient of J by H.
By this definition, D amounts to 0.98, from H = 92.2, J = 90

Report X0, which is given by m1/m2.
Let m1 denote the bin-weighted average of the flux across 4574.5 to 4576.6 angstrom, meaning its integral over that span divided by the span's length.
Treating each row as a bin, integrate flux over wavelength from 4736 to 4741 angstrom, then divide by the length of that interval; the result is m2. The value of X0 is 1.056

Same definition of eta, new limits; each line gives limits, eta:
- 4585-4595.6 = 4591.89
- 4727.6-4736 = 4735.78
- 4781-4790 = 4782.90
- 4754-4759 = 4757.64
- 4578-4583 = 4579.22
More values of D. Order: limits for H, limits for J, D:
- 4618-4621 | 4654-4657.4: 1.10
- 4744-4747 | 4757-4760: 0.94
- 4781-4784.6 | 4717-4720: 0.87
